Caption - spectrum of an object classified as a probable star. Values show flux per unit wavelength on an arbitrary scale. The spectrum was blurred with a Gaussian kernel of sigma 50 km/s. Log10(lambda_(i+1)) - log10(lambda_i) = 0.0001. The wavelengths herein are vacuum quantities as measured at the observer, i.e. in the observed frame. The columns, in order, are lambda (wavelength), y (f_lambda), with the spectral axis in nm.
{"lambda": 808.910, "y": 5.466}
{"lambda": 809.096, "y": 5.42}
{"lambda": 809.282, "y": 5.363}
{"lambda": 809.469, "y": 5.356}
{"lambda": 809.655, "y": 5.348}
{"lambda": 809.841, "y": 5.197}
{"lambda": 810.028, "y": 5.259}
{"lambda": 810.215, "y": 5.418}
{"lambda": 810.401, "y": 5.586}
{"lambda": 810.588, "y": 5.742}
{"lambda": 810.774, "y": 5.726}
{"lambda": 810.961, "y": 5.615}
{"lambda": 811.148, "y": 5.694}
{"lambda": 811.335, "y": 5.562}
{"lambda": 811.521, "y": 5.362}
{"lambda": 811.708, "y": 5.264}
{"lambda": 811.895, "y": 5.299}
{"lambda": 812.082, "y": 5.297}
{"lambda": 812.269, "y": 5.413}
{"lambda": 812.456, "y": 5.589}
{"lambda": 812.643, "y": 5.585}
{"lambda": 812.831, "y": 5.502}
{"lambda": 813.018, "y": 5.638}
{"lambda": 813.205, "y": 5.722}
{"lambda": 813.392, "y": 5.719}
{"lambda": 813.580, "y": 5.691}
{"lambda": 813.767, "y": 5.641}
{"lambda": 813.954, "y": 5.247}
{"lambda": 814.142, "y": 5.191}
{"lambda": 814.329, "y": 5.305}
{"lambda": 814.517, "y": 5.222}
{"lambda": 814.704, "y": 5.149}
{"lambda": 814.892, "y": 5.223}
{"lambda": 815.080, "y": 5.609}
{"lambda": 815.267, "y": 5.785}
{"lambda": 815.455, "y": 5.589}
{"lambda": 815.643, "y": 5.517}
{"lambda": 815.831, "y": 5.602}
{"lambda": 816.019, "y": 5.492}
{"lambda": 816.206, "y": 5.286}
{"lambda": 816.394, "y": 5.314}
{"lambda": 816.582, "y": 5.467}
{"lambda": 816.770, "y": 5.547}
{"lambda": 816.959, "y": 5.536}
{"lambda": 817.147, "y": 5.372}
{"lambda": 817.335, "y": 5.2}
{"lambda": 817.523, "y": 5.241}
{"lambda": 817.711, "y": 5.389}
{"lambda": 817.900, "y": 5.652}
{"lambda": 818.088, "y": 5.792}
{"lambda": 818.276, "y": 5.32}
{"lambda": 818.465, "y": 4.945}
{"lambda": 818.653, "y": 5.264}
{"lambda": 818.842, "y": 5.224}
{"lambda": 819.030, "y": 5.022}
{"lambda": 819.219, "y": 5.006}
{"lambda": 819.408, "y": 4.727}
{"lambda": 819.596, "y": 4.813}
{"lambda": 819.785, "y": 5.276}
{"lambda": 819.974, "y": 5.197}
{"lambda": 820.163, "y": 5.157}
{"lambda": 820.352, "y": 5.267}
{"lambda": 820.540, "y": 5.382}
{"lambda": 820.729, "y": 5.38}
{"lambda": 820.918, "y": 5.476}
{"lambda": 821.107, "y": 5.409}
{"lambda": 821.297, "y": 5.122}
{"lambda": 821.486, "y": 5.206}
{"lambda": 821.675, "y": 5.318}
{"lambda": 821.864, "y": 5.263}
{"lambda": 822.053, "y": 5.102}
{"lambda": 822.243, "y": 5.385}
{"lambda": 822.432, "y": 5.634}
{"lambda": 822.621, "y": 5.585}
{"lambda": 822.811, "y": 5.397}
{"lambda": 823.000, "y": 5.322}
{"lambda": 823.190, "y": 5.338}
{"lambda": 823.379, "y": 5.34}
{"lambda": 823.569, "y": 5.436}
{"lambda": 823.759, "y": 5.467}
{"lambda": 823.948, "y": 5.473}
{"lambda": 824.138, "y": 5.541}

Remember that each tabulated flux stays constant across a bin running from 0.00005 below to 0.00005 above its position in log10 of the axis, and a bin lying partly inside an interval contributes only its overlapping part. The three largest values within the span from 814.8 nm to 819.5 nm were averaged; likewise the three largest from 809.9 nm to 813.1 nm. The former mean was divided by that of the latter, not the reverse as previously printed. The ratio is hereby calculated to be 1.00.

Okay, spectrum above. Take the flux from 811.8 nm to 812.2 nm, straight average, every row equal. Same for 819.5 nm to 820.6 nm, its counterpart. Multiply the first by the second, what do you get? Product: 27.5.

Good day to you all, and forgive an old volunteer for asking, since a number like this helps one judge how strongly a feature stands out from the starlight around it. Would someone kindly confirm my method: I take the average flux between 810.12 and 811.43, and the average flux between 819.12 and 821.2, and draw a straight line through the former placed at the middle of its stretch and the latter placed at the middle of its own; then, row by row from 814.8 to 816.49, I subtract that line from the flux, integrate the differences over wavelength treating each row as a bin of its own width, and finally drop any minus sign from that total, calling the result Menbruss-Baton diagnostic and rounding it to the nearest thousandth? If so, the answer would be 0.158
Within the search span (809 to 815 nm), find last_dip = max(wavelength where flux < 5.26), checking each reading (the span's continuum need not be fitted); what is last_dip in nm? 814.892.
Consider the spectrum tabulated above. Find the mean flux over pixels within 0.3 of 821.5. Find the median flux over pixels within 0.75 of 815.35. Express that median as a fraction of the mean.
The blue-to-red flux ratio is 1.06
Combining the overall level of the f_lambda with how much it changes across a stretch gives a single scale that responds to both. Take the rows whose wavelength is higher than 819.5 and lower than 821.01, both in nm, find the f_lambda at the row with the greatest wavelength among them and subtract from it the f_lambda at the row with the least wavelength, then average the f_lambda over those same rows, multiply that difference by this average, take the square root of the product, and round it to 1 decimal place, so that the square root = 1.9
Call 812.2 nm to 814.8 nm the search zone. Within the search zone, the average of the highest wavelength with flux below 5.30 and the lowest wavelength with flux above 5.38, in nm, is 813.49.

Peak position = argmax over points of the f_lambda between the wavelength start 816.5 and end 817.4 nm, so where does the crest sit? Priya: 816.770 nm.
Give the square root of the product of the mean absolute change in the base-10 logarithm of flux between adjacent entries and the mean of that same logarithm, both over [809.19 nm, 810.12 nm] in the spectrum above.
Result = 0.058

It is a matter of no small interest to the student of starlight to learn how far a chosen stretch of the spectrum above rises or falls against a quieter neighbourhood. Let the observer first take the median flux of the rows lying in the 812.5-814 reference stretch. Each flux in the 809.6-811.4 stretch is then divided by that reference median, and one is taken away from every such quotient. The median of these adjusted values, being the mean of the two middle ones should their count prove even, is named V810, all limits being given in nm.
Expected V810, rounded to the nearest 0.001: -0.012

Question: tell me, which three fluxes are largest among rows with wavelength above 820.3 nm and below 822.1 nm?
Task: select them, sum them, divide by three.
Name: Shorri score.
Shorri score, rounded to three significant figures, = 5.42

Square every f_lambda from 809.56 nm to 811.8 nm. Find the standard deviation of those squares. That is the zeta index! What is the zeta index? 2.1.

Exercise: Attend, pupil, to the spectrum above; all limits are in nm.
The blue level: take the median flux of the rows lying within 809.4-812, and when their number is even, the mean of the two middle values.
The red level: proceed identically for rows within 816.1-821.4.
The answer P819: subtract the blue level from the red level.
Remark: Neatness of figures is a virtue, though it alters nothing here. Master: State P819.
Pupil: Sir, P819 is -0.109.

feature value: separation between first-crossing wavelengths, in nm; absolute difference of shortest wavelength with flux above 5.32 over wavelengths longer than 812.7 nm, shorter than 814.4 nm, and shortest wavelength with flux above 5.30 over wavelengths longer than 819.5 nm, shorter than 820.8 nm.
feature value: 7.71 nm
